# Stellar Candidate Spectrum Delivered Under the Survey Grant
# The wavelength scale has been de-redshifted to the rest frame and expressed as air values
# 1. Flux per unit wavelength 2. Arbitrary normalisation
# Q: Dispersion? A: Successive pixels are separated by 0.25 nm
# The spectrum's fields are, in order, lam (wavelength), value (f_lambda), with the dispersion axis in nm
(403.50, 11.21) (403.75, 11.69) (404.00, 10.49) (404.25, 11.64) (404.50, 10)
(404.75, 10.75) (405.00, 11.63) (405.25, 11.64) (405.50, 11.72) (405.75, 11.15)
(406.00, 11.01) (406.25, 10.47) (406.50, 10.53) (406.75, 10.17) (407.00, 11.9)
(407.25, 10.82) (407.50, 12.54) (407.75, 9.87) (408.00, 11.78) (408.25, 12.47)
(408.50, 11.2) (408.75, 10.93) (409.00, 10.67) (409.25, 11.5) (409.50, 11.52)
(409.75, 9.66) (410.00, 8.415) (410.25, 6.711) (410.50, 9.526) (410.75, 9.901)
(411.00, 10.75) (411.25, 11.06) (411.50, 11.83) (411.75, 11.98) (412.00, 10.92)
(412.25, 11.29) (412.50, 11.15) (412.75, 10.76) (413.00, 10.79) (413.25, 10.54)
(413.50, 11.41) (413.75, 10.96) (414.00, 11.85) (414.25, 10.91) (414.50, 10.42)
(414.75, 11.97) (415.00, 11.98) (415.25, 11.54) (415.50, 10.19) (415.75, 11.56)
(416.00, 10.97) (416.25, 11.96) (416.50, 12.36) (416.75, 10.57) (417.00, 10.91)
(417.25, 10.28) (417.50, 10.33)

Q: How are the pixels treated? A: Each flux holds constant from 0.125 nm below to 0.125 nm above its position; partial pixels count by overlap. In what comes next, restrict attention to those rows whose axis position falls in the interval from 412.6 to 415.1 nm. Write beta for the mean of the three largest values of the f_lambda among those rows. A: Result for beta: 11.9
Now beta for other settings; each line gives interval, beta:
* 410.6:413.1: 11.7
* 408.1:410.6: 11.8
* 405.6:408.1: 12.1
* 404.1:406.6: 11.7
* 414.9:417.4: 12.1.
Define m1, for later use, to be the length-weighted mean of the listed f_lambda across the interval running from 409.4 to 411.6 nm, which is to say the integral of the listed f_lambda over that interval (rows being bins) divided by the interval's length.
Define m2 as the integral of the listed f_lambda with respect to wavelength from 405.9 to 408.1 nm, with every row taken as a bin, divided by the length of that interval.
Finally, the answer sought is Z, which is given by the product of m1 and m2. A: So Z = 109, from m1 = 9.9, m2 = 11.0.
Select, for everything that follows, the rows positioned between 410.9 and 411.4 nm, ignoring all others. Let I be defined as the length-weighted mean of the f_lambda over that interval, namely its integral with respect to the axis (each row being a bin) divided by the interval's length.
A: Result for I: 11.0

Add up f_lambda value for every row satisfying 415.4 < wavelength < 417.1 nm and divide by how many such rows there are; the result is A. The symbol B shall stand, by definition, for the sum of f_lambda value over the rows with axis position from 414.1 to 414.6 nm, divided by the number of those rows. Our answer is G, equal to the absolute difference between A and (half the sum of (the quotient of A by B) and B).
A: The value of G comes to 5.36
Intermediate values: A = 11.2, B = 10.7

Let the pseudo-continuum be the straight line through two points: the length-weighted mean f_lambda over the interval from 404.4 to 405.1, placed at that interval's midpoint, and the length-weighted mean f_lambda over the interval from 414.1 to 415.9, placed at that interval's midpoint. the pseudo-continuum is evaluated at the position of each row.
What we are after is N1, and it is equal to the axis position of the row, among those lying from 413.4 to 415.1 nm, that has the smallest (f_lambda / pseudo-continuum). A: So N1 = 414.50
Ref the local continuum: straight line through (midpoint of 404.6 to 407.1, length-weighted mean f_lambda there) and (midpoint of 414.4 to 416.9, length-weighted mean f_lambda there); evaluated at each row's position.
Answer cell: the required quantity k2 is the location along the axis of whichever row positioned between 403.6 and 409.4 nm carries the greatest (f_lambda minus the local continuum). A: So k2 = 407.50 nm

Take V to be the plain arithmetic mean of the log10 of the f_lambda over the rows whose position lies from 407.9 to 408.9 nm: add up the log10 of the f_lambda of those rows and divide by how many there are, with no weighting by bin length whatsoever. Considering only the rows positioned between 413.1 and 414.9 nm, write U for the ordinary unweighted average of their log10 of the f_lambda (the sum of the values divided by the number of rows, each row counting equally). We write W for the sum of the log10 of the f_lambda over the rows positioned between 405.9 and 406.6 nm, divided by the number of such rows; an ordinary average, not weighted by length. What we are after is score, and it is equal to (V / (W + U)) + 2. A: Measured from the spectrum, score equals 2.51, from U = 1.05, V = 1.06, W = 1.03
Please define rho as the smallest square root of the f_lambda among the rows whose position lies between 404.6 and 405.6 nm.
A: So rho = 3.28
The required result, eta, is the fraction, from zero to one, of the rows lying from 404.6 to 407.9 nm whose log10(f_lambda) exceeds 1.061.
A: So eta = 0.38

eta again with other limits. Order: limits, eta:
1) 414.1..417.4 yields 0.46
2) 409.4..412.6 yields 0.23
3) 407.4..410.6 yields 0.31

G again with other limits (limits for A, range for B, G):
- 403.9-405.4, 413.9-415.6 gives 4.90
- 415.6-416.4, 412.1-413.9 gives 5.48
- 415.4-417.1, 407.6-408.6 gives 5.06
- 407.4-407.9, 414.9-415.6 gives 5.09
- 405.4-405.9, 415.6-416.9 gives 5.20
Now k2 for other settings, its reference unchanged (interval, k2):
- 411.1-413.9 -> 411.75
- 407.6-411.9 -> 408.25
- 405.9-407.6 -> 407.50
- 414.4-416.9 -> 416.50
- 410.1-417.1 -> 416.50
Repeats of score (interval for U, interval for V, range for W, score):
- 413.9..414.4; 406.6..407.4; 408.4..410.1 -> 2.50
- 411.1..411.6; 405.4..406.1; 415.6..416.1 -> 2.50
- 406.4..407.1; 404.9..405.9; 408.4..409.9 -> 2.51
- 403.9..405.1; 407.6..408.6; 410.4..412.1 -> 2.51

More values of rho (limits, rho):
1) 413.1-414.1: 3.25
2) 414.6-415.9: 3.19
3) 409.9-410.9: 2.59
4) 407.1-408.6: 3.14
